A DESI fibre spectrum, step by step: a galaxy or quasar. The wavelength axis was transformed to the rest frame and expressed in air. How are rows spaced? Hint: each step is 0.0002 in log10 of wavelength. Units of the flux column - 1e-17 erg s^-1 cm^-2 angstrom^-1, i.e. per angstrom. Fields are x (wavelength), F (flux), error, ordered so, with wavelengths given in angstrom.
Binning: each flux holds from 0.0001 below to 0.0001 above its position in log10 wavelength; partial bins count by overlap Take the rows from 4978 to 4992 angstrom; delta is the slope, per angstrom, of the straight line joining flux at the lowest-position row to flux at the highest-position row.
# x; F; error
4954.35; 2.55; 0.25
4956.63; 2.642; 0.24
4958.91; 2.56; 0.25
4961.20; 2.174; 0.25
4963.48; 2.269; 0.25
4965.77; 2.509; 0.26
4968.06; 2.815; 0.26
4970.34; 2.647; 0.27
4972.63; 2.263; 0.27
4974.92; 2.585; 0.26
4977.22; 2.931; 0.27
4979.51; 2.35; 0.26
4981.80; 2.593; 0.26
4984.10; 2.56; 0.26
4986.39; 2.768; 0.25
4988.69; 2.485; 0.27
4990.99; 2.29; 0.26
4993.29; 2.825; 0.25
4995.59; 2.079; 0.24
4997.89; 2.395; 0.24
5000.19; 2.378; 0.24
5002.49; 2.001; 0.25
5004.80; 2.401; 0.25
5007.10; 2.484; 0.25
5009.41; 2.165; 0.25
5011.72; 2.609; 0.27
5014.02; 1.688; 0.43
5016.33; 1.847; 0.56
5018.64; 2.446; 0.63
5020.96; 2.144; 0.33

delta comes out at -0.005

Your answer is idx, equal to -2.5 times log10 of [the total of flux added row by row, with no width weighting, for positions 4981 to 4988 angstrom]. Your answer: -2.25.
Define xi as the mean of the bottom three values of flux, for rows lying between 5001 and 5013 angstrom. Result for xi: 2.19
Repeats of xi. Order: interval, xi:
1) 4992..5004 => 2.15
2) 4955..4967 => 2.32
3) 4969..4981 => 2.40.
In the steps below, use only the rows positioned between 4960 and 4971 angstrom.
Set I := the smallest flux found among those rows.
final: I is 2.174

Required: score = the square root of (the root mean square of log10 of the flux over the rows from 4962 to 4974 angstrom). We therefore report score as 0.63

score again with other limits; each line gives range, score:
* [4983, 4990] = 0.64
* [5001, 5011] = 0.60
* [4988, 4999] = 0.62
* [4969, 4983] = 0.64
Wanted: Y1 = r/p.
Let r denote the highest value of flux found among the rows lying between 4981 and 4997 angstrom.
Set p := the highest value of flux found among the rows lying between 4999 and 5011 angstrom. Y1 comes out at 1.14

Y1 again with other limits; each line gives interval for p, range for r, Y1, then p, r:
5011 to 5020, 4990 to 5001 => 1.08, 2.609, 2.825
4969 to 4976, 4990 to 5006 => 1.07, 2.647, 2.825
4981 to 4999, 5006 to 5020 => 0.92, 2.825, 2.609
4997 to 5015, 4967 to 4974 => 1.08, 2.609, 2.815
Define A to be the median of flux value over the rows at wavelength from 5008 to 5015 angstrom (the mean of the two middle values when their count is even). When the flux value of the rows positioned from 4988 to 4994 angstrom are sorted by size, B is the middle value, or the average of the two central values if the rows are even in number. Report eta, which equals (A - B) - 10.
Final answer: -10.3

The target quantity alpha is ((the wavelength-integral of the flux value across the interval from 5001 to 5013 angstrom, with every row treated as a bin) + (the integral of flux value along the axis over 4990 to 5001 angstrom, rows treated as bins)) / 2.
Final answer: 27.1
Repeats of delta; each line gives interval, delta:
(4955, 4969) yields 0.015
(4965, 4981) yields -0.012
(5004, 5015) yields -0.077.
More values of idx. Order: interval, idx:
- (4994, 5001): -2.09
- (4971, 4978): -2.23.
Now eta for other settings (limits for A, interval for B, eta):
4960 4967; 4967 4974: -10.4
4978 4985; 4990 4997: -9.7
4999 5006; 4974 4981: -10.2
